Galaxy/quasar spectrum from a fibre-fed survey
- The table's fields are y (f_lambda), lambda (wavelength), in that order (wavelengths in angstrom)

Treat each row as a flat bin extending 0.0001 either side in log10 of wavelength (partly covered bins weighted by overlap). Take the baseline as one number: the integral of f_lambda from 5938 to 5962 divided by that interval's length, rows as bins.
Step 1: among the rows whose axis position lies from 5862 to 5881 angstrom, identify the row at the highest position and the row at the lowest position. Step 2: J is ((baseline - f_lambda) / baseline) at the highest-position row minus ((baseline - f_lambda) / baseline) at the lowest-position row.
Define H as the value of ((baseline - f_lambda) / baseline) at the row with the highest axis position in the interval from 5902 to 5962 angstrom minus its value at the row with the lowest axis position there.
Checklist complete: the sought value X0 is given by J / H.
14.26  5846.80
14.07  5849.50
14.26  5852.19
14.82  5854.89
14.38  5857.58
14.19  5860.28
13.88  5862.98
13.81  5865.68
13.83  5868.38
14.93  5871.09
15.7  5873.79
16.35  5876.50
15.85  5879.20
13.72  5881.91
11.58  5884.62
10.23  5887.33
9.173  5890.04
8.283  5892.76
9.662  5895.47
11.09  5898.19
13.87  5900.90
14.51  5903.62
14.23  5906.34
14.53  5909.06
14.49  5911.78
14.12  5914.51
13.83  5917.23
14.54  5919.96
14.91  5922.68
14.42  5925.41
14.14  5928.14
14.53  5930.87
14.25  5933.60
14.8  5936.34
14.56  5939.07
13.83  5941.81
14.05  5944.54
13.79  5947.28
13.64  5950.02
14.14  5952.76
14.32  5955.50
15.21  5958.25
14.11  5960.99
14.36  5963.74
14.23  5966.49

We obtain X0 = -4.9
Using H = 0.03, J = -0.14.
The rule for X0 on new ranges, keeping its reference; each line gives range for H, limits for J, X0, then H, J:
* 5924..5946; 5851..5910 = -0.7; 0.03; -0.02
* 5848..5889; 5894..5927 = -1.2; 0.27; -0.34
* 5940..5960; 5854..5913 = -0.2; -0.10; 0.02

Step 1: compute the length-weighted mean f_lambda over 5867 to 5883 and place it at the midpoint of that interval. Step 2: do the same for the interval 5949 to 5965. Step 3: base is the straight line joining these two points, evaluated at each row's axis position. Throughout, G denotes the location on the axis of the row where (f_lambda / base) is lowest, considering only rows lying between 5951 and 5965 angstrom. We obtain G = 5952.76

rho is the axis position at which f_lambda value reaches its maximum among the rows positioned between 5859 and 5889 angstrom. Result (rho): 5876.50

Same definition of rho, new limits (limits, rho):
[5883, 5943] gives 5922.68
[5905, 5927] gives 5922.68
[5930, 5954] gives 5936.34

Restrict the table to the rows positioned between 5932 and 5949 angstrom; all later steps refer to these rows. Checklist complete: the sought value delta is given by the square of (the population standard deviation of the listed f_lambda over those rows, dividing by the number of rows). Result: 0.1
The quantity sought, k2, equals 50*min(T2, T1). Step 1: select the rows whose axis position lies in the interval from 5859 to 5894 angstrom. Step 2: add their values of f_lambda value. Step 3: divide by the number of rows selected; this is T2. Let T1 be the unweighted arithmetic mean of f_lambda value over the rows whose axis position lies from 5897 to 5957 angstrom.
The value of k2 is 660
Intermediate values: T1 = 14.1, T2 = 13.2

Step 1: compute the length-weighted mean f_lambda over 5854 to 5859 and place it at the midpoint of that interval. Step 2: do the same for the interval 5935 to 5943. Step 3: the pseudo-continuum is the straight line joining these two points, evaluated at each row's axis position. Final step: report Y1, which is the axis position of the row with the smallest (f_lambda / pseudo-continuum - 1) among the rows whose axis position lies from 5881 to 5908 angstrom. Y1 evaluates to 5892.76 angstrom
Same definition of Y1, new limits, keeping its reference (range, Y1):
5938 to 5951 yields 5950.02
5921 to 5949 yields 5947.28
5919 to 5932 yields 5928.14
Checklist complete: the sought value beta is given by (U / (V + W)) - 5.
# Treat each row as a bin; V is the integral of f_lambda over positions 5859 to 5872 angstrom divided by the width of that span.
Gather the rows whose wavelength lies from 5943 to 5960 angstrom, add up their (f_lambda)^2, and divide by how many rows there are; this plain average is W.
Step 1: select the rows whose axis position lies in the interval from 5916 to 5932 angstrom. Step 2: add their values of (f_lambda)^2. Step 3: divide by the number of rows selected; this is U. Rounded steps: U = 207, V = 14.1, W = 202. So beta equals -4.04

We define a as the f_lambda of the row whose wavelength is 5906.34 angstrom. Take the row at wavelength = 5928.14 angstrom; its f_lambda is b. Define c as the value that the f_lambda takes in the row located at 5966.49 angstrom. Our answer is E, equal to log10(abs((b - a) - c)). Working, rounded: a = 14.23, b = 14.14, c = 14.23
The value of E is 1.156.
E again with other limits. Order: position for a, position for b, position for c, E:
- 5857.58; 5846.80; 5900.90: 1.146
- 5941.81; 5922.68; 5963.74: 1.123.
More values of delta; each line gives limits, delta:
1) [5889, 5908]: 5.9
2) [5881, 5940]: 4.2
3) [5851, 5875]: 0.4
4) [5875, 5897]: 8.4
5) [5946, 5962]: 0.3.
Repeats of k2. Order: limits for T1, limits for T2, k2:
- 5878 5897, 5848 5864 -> 561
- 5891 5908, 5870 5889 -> 597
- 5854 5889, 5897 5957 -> 705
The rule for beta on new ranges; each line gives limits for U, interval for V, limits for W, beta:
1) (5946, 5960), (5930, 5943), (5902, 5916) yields -4.08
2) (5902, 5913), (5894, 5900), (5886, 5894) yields -2.84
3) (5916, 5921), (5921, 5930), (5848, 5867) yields -4.07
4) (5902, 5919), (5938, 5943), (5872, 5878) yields -4.25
